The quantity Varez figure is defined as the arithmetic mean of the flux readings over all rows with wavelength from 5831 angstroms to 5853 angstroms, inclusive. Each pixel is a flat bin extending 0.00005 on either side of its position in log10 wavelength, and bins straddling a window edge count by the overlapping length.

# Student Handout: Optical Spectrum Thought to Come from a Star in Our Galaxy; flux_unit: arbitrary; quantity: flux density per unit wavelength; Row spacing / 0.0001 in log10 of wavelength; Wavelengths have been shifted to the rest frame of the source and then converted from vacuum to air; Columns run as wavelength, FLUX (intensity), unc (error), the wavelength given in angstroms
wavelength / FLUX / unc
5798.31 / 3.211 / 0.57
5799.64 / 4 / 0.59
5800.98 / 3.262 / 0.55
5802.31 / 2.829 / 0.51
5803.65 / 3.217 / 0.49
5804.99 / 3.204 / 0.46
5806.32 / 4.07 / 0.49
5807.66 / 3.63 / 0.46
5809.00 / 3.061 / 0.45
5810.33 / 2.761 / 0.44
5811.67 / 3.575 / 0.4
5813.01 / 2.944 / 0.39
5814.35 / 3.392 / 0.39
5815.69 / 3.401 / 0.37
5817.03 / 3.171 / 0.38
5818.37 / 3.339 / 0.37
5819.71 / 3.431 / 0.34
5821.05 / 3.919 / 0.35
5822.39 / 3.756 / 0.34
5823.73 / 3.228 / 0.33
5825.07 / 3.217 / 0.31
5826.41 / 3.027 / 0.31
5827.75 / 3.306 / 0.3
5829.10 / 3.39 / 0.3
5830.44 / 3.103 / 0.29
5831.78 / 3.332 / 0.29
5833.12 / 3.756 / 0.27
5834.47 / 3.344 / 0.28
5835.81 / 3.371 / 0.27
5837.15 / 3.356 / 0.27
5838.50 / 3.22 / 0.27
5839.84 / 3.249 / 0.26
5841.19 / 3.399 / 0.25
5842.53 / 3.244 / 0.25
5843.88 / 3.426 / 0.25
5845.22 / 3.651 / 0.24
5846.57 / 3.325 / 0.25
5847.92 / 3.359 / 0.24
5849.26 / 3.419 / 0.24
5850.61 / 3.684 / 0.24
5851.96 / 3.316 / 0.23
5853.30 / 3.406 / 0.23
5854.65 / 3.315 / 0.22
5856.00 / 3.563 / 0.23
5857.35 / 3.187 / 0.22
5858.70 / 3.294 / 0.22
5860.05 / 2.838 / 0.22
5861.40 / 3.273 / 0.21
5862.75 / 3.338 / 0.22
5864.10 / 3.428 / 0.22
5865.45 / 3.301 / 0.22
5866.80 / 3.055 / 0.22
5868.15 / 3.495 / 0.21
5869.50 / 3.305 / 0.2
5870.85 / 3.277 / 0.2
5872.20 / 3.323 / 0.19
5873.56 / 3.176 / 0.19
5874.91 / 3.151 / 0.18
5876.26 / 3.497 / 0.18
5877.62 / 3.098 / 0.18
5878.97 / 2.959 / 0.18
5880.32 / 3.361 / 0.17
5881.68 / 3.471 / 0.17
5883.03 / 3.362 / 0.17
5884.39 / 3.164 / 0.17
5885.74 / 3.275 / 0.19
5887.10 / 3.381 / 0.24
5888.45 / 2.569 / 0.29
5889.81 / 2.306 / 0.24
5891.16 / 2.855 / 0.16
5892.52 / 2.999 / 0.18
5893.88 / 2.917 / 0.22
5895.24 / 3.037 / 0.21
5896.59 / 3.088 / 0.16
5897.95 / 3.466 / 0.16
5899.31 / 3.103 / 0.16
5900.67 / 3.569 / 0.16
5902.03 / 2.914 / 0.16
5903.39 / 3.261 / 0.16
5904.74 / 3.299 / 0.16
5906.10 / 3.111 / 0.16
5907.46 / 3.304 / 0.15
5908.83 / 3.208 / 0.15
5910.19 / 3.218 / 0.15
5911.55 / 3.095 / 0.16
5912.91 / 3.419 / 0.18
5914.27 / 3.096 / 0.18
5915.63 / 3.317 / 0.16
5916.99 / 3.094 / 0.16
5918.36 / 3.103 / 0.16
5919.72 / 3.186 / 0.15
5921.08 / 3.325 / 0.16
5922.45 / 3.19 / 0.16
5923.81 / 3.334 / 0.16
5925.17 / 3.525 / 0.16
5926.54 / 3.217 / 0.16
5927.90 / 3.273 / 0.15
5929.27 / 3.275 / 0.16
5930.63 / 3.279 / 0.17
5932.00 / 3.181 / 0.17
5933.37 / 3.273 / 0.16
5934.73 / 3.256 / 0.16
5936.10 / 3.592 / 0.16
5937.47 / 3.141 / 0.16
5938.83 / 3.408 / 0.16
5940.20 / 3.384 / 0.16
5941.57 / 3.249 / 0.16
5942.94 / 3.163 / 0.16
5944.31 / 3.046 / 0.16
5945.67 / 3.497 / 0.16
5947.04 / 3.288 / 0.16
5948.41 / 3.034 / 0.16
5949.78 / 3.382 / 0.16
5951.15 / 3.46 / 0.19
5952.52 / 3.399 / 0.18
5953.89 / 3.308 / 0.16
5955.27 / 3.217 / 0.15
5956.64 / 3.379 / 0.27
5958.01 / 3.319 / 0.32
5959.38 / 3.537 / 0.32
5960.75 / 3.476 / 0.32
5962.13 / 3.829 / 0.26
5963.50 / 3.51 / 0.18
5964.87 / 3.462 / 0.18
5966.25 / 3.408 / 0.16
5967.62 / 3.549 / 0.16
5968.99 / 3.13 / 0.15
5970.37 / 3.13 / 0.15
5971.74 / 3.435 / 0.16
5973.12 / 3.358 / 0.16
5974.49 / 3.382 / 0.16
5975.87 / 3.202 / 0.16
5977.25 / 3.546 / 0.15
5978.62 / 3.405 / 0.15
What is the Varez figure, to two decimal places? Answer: 3.40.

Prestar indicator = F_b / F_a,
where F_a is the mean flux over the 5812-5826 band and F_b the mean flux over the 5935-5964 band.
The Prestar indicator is 0.995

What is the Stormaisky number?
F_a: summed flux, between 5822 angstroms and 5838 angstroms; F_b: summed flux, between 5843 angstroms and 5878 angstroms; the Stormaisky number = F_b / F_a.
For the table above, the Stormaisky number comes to 2.2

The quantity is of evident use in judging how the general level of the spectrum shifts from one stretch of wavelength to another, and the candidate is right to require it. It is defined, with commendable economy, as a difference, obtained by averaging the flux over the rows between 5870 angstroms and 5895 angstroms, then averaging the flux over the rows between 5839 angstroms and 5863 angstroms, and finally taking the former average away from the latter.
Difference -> 0.23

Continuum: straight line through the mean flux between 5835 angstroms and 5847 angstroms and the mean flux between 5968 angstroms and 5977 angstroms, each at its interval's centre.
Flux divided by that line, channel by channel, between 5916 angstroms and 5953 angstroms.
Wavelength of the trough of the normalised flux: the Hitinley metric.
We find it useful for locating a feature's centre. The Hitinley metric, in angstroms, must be 5948.41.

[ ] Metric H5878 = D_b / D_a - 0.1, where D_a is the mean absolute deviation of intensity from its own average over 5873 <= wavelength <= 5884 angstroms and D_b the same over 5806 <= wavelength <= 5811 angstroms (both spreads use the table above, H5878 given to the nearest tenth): 2.8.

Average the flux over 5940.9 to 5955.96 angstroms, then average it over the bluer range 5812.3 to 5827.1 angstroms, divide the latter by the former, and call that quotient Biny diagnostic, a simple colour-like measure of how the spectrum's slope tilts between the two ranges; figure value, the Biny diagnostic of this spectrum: 1.02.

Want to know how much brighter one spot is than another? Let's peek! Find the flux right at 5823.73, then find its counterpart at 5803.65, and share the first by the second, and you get 1.00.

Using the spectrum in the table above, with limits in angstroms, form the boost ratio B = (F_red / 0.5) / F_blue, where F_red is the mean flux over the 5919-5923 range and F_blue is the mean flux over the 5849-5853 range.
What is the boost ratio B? 1.86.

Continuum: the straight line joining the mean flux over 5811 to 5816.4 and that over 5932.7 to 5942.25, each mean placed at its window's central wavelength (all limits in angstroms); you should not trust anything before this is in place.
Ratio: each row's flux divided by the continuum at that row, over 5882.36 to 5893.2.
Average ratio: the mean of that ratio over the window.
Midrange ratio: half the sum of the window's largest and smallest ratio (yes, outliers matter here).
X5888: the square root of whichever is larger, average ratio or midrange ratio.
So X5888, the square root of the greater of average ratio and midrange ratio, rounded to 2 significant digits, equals 0.95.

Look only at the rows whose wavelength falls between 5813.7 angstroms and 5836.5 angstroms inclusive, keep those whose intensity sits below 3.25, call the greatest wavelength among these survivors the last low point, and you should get 5830.44 angstroms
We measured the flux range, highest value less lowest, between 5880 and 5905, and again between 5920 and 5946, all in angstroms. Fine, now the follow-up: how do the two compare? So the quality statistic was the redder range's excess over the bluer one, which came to -0.72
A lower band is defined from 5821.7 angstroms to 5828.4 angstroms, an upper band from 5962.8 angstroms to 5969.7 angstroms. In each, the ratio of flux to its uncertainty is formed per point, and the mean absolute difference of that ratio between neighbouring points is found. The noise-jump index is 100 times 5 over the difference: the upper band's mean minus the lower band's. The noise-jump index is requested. 2500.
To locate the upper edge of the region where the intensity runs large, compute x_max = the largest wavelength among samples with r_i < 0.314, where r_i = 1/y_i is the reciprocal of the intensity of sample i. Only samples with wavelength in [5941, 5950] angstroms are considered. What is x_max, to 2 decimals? 5949.78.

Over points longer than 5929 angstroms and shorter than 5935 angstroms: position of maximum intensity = 5930.63 angstroms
